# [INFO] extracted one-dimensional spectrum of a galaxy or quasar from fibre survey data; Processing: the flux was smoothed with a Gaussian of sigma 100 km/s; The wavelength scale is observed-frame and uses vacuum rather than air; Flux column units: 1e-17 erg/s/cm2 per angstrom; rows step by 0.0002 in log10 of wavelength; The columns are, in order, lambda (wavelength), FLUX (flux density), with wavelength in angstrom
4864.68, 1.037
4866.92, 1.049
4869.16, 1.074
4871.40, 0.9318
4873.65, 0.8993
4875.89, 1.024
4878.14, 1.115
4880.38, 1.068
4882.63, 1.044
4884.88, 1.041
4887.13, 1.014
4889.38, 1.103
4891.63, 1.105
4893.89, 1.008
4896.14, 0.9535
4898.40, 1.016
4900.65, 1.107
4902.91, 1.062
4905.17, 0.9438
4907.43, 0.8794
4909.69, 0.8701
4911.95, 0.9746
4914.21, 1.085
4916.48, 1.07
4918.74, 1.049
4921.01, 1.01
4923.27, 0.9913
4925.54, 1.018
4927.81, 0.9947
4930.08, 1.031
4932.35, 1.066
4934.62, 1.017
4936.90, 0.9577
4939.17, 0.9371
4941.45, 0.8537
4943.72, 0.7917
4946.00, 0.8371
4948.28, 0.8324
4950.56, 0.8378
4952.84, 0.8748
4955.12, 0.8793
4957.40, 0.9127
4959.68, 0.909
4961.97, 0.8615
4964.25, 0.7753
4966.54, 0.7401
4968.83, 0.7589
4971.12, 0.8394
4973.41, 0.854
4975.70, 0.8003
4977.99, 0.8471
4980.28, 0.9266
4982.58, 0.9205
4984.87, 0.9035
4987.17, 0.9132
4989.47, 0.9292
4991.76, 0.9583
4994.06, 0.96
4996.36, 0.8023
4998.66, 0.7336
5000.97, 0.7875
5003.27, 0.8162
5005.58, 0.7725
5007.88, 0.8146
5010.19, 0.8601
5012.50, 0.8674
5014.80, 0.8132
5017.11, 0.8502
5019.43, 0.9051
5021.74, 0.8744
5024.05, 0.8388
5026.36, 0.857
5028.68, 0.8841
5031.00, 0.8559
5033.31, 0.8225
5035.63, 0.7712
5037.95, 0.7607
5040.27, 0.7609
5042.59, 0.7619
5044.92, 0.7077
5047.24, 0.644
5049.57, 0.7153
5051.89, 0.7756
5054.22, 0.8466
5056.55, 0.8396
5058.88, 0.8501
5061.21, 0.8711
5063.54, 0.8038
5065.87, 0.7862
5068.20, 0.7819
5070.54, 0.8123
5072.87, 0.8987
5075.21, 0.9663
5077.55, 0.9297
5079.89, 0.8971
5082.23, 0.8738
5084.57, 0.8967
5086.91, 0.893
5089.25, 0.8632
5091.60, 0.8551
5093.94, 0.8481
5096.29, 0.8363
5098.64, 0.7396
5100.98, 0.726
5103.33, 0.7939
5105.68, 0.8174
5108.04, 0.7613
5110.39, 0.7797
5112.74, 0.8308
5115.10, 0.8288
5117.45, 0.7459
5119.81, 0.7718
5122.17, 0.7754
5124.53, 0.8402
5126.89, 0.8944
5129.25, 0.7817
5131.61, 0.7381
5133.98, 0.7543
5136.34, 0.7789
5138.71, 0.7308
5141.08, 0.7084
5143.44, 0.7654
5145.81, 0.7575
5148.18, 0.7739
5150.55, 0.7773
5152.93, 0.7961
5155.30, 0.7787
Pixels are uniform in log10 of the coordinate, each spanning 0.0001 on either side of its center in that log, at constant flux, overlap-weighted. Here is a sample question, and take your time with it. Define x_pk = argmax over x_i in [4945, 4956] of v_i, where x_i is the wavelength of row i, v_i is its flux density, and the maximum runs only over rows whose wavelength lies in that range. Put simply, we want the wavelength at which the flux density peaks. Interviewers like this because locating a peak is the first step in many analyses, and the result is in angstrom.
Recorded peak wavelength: 4955.12 angstrom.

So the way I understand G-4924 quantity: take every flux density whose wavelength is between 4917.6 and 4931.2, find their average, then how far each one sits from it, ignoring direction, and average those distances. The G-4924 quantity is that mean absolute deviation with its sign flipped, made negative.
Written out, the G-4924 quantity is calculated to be -0.017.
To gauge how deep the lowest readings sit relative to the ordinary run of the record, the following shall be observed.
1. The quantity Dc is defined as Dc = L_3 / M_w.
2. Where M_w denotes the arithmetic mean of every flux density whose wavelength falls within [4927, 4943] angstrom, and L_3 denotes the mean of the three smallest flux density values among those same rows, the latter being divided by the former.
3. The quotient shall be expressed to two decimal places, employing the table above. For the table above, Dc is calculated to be 0.94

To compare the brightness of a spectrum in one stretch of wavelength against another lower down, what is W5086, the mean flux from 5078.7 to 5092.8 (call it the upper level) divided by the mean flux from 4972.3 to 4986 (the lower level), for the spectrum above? 1.01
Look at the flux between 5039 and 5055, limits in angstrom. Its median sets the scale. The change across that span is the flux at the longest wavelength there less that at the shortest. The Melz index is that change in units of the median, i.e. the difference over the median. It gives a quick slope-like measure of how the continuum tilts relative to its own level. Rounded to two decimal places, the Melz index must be 0.11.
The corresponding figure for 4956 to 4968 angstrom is -0.20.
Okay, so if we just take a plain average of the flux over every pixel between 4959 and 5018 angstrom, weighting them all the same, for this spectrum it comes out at 0.85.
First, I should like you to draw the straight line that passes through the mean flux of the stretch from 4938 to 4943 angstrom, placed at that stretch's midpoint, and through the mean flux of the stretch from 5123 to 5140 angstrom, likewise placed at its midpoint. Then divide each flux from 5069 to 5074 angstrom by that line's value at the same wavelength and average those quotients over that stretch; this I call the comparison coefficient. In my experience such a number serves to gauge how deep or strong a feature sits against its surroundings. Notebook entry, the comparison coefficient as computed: 1.04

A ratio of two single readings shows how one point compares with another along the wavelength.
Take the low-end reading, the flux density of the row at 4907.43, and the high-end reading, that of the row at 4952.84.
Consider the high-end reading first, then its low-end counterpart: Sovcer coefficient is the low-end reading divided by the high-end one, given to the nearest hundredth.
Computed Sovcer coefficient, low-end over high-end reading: 1.01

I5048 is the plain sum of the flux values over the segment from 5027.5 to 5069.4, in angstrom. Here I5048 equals 14.2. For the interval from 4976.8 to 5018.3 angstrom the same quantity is 15.5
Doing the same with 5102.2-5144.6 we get 14.1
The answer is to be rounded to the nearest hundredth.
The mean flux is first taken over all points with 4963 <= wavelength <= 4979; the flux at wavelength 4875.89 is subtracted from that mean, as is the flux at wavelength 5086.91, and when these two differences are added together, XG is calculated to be -0.31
